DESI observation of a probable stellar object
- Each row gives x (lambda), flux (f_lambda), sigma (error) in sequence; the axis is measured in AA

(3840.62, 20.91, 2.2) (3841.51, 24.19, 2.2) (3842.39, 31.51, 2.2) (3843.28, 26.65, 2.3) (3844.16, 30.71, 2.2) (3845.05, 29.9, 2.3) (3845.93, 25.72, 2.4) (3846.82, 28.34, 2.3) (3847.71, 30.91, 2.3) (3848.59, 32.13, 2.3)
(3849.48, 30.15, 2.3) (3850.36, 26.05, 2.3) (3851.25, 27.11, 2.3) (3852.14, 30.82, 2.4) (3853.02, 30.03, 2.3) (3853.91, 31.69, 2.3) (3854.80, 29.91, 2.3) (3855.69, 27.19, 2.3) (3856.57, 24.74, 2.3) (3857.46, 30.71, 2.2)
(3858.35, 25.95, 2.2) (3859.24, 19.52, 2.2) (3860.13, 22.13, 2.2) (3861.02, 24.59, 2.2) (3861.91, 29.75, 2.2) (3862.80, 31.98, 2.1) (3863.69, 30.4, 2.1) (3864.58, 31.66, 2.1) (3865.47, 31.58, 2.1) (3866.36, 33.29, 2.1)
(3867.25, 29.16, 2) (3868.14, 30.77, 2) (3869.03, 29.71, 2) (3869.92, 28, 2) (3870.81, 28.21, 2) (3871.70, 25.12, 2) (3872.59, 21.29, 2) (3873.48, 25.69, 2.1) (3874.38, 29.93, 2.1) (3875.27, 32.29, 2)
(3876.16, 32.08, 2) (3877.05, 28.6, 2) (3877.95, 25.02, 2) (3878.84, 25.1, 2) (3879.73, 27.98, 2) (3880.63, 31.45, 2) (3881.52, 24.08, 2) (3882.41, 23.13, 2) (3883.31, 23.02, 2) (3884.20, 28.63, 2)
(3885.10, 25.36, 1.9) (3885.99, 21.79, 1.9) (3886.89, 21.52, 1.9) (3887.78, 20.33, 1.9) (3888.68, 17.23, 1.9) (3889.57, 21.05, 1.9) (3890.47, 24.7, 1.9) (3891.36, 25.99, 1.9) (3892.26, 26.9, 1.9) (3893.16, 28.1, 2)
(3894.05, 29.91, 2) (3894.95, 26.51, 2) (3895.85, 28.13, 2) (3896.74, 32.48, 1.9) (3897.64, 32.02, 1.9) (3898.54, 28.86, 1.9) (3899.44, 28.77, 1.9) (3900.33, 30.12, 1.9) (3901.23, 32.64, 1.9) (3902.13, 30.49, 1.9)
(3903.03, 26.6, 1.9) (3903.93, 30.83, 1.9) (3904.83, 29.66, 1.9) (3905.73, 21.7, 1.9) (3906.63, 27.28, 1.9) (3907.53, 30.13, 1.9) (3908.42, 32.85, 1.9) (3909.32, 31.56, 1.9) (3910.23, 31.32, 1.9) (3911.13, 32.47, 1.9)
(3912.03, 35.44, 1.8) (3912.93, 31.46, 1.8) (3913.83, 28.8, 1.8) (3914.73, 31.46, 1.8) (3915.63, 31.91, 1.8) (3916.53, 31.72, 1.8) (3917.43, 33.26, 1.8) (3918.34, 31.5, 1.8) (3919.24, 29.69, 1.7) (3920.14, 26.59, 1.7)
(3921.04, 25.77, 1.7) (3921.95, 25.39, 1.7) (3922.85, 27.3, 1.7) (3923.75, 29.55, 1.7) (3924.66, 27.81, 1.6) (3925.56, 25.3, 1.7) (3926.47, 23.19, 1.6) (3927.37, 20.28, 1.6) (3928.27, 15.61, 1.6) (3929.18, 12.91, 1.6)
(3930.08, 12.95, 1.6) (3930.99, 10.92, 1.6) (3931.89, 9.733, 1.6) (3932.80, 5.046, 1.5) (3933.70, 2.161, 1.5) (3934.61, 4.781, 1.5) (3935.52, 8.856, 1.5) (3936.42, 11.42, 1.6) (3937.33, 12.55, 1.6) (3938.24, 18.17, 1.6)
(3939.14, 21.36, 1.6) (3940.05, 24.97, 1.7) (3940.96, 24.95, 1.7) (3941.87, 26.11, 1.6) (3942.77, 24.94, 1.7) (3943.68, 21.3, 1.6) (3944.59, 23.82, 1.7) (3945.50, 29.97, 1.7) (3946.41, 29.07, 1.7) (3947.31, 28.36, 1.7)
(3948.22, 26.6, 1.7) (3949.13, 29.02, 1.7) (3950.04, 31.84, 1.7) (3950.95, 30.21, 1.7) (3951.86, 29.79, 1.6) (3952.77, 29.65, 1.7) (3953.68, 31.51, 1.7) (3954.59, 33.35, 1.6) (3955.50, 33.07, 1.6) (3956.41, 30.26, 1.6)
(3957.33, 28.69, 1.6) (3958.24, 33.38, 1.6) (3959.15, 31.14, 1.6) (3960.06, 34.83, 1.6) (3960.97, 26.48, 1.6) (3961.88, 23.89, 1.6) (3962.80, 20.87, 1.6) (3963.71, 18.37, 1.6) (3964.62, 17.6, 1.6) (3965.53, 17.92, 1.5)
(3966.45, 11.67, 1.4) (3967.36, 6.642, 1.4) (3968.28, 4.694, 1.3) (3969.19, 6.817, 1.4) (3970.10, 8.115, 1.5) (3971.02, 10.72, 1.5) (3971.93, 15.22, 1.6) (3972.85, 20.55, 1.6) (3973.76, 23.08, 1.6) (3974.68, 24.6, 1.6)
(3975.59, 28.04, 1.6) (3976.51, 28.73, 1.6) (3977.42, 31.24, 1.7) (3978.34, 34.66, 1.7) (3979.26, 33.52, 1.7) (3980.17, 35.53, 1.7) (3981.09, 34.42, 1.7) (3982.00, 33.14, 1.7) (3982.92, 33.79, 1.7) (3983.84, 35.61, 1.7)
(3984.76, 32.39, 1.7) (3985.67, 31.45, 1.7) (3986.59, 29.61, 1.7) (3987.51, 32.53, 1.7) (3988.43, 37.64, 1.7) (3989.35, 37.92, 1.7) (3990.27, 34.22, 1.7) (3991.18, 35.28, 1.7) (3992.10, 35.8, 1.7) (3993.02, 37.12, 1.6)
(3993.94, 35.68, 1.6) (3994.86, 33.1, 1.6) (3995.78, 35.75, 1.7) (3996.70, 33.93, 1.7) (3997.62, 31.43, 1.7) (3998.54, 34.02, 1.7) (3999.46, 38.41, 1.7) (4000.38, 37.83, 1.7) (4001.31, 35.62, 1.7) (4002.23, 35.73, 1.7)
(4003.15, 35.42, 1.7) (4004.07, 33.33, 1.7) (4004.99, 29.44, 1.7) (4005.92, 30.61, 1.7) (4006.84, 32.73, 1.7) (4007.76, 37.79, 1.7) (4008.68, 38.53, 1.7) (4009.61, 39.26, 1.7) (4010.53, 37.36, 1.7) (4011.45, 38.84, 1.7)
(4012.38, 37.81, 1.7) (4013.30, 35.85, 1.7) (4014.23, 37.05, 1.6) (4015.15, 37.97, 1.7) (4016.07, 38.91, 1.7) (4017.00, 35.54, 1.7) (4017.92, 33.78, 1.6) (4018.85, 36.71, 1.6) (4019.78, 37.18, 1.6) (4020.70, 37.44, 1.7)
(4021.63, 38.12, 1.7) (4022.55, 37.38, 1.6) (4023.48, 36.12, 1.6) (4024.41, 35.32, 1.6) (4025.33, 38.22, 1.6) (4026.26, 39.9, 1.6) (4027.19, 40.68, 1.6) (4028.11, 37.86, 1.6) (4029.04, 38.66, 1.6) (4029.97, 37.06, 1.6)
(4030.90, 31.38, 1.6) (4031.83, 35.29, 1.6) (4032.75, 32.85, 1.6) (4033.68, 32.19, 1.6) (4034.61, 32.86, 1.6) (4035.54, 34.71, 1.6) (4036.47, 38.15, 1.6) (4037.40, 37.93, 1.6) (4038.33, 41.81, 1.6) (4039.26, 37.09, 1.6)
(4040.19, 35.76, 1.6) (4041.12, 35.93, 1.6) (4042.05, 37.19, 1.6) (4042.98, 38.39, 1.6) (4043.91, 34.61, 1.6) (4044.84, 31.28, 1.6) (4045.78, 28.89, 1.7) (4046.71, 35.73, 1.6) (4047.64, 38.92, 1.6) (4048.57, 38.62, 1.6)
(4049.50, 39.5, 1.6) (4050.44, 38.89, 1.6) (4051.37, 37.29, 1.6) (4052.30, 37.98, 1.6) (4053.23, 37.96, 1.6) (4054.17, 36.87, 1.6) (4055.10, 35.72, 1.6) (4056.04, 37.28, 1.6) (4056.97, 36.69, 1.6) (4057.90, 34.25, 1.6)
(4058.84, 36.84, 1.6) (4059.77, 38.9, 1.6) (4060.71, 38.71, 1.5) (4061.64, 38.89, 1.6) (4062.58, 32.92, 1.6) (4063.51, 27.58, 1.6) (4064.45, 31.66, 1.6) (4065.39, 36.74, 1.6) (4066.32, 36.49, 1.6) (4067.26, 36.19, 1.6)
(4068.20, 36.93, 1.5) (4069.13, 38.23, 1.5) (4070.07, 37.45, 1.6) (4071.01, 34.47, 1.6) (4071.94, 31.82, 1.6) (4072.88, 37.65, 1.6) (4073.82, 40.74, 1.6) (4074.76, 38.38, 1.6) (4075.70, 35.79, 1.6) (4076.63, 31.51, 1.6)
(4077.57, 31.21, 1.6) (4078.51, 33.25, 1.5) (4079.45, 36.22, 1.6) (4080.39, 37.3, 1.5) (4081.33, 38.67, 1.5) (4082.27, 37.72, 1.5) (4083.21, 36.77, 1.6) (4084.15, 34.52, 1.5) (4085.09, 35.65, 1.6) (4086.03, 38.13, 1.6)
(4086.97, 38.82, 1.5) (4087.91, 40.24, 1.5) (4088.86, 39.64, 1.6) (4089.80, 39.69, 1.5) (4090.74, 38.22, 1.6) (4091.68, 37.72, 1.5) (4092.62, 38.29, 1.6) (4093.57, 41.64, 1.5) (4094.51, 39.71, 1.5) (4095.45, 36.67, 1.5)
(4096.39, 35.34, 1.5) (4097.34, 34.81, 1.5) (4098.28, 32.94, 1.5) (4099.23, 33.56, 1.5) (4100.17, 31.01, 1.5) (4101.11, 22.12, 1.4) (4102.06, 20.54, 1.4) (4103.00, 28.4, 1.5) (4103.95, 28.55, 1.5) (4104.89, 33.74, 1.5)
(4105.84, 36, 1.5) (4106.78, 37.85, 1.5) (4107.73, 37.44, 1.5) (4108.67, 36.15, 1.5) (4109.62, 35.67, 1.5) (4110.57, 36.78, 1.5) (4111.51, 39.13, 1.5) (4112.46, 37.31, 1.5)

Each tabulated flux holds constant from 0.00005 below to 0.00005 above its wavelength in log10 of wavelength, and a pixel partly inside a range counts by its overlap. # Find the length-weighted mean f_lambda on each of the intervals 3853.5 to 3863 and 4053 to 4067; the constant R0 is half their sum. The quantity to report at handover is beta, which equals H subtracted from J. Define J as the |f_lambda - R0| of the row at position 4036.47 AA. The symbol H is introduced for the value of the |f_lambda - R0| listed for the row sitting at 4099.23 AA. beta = 5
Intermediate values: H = 2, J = 7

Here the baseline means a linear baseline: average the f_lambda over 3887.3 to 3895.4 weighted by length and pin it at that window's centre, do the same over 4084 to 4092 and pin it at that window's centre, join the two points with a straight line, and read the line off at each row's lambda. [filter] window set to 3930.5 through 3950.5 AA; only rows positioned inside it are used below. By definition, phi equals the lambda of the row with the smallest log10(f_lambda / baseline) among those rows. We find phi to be 3933.70 AA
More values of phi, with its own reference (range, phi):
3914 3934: 3933.70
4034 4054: 4045.78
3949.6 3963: 3962.80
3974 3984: 3974.68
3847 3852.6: 3850.36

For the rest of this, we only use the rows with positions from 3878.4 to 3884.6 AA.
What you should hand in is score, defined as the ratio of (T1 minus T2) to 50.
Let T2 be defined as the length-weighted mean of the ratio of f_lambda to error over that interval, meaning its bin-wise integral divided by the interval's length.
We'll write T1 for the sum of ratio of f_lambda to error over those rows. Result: 1.6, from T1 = 92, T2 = 13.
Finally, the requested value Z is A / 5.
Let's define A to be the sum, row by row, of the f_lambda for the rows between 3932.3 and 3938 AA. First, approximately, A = 45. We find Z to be 9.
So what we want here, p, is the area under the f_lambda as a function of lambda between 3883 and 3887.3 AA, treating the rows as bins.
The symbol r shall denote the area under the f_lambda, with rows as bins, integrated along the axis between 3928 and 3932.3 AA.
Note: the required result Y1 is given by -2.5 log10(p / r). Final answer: -0.7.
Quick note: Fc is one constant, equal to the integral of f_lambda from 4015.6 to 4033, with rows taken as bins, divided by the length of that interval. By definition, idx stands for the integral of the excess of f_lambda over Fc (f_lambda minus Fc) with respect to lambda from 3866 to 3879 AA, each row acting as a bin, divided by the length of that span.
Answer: -8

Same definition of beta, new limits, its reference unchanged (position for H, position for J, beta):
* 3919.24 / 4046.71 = 3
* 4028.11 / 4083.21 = -1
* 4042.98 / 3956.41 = -6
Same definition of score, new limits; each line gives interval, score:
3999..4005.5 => 2.5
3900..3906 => 1.8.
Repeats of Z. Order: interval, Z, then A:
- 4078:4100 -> 171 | 856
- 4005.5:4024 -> 147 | 735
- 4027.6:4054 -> 203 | 1015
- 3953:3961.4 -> 57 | 283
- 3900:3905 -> 36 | 180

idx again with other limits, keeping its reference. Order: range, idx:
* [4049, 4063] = 0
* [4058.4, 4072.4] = -1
